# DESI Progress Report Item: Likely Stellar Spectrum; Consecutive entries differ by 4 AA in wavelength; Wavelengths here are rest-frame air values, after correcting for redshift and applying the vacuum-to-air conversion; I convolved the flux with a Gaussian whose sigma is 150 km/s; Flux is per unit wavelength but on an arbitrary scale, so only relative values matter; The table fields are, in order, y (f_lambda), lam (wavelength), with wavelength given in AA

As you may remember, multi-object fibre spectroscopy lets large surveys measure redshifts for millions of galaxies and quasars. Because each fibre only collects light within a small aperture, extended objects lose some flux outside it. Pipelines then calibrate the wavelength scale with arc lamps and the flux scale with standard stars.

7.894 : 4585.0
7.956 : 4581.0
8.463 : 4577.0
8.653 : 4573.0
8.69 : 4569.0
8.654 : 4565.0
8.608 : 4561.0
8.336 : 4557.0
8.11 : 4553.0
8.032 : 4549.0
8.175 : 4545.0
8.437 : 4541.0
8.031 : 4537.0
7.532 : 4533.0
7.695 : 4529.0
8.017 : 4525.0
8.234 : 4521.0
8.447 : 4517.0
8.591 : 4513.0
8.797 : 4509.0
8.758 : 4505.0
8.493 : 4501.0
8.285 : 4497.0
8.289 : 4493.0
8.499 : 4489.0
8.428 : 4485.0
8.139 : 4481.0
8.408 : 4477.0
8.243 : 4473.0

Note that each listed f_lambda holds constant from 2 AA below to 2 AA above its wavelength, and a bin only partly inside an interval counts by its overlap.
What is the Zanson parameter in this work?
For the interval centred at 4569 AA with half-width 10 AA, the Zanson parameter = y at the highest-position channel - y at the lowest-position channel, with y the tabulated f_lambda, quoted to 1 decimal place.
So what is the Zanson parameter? -0.1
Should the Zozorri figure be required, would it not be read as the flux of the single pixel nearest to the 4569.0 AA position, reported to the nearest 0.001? 8.690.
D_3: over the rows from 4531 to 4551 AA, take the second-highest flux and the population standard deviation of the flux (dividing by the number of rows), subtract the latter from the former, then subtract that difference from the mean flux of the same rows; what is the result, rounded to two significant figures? 0.16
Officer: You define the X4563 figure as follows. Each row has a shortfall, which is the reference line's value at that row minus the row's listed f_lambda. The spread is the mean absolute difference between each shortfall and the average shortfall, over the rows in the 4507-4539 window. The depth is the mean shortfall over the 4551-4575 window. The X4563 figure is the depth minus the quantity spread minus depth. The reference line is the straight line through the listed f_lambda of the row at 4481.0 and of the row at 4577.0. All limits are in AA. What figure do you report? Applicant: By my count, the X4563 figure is -0.56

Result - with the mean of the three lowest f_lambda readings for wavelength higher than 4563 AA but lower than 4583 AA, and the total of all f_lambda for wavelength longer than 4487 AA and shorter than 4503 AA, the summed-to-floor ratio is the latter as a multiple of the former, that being 4.02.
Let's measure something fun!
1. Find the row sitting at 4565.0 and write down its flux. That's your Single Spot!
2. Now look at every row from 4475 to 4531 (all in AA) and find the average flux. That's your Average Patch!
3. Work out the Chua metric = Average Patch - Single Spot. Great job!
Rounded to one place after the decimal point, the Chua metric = -0.3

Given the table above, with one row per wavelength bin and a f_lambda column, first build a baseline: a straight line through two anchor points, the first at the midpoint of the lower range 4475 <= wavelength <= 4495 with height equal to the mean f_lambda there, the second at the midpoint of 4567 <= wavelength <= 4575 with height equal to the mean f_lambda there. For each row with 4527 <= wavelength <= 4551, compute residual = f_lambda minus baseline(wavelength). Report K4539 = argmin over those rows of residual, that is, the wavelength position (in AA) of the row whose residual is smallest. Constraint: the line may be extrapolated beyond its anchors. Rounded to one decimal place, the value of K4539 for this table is 4533.0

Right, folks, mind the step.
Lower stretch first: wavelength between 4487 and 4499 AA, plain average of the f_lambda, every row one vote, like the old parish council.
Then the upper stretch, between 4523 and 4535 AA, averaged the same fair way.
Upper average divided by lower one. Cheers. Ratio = 0.93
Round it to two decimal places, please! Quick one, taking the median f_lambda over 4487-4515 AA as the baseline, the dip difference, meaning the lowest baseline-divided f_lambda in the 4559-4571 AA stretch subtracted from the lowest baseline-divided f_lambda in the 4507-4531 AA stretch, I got -0.11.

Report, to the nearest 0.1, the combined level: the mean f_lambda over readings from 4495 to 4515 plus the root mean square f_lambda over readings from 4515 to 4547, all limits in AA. 16.7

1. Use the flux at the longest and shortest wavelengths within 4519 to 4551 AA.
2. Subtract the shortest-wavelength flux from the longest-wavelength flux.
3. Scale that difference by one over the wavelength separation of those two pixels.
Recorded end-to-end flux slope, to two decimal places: -0.01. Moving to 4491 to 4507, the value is 0.04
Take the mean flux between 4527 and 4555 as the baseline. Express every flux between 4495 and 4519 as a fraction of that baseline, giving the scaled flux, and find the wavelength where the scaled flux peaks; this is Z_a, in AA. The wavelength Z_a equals 4509.0 AA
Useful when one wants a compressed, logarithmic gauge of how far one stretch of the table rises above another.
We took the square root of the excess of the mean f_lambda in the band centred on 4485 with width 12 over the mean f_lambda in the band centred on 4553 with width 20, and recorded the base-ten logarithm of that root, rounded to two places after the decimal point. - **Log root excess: -0.49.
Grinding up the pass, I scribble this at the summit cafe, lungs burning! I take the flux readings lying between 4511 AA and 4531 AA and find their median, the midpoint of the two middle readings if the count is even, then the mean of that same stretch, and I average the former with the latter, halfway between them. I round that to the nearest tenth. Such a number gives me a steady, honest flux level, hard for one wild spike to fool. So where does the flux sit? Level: 8.2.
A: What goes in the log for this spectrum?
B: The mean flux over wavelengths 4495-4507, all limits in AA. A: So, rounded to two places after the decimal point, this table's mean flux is 8.51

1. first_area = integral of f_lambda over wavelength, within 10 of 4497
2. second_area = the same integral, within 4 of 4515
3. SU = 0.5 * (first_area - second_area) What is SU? 51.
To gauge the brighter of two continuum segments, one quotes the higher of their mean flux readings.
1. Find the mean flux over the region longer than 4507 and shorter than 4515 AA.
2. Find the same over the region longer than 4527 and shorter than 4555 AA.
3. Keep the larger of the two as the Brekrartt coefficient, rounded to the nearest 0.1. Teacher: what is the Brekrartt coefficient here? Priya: 8.7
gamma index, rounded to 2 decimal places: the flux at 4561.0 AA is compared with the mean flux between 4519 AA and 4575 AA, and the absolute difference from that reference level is 0.38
